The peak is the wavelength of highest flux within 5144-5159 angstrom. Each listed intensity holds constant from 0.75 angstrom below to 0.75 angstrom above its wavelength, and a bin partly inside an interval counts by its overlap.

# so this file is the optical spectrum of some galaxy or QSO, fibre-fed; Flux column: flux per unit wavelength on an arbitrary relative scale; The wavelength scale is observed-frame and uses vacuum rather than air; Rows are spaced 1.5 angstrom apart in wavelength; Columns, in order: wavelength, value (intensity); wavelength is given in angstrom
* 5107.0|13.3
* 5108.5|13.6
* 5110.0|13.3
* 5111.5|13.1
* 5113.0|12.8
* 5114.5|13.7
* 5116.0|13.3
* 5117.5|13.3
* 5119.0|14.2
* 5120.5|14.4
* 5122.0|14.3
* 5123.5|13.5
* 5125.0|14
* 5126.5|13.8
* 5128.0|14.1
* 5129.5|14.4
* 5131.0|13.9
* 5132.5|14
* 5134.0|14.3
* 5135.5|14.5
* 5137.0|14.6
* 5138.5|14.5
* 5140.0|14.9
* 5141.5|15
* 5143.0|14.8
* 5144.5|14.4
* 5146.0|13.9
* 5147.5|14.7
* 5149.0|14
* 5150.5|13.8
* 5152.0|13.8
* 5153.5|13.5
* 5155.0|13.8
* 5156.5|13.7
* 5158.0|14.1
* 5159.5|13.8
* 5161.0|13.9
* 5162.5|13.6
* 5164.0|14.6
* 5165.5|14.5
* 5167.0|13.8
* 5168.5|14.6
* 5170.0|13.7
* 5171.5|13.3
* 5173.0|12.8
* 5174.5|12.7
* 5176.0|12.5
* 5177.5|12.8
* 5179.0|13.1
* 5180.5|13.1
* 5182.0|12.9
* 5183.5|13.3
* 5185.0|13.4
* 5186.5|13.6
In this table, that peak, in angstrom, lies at 5147.5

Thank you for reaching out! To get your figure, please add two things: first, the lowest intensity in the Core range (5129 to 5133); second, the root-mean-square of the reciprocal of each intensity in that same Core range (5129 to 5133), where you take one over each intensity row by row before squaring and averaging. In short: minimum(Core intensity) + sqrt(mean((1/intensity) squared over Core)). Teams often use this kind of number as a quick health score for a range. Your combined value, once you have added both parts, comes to 14.0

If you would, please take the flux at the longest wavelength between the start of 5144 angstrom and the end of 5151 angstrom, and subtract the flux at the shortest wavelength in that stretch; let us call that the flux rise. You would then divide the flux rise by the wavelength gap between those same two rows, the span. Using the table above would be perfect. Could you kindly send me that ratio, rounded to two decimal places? -0.10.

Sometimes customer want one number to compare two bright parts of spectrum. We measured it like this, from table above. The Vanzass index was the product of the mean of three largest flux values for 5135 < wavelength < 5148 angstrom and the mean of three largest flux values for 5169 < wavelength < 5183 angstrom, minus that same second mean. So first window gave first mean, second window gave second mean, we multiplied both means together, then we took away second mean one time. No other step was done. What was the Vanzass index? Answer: 186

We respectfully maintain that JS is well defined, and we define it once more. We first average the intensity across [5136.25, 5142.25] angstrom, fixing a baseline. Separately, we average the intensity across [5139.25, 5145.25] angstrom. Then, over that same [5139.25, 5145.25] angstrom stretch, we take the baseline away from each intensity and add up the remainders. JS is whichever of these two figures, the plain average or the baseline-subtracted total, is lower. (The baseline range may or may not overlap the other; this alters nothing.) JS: 0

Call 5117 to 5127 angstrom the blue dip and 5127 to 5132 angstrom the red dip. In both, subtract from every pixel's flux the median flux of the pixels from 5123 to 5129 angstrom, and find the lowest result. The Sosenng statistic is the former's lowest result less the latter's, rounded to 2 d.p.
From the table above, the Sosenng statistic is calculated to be -0.60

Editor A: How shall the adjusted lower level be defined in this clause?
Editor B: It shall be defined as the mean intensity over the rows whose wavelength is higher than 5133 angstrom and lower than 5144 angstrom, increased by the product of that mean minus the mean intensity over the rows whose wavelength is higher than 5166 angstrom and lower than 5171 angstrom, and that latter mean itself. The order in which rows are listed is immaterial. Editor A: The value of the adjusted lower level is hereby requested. 23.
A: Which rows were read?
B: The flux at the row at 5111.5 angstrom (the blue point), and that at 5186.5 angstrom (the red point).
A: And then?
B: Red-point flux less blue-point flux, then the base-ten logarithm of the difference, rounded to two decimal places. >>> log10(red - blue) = -0.30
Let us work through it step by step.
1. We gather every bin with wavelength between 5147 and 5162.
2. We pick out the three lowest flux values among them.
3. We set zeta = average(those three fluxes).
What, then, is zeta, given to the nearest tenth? 13.7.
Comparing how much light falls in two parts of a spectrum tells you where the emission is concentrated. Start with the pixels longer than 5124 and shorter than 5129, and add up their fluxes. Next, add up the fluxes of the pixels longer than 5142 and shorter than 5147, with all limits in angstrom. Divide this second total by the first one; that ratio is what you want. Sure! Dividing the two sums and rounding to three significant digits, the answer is 1.03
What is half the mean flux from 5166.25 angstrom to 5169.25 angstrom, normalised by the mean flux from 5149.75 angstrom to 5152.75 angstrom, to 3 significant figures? 0.514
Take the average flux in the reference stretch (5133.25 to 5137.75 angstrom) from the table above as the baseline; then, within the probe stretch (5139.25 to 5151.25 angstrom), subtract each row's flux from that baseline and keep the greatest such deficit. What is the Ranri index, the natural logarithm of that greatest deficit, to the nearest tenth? -0.4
